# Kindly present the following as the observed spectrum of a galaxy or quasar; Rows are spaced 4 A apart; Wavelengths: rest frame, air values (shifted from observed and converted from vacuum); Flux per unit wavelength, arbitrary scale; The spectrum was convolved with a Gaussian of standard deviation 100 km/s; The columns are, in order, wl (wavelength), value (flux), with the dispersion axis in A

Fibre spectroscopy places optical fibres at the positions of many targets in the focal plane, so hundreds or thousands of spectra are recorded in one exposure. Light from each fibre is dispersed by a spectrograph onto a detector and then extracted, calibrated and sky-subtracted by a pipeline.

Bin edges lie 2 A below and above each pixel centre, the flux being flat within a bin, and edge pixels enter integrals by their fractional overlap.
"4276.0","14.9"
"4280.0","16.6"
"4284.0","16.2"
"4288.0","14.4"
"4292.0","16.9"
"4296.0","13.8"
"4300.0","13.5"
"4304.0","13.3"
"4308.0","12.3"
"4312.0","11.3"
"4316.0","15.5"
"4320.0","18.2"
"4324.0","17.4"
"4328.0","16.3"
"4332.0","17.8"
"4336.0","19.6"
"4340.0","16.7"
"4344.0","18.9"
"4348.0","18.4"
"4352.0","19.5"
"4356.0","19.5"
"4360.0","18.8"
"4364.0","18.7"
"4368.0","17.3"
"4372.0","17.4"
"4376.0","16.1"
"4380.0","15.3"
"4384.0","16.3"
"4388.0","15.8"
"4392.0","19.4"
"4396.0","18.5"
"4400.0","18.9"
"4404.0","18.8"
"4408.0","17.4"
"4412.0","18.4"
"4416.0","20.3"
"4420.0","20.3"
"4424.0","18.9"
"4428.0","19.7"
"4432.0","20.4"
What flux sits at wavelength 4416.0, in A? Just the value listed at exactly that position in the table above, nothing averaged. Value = 20.3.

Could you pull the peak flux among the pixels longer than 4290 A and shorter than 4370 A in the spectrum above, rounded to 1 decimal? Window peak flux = 19.6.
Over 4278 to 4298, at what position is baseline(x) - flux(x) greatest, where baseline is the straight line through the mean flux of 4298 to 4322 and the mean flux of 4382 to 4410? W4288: 4296.0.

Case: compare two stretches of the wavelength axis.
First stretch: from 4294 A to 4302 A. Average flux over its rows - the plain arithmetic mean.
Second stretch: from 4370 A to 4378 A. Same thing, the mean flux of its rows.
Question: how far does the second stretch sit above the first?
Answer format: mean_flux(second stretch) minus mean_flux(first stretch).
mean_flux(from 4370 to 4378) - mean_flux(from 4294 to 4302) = 3.1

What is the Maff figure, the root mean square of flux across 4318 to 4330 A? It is 17.3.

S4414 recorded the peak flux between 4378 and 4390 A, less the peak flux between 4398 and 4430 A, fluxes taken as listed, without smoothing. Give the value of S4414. -4.0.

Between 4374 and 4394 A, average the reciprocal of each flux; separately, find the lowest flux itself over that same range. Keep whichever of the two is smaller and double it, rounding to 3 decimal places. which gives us 0.121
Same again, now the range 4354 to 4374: 0.109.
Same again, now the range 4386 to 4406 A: 0.110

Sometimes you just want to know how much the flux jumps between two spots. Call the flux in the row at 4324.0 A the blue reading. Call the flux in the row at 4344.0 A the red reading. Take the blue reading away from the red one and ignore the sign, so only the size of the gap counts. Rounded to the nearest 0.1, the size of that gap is 1.5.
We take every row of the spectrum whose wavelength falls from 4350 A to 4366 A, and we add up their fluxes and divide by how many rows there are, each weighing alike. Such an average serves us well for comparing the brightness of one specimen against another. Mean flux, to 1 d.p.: 19.1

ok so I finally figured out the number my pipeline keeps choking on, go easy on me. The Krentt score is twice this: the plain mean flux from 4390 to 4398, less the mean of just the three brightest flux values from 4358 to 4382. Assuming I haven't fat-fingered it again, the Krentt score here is 1.3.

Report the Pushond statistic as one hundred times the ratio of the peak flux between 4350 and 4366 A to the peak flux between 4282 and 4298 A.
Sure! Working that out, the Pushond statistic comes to 115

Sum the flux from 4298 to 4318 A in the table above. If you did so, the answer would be 66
